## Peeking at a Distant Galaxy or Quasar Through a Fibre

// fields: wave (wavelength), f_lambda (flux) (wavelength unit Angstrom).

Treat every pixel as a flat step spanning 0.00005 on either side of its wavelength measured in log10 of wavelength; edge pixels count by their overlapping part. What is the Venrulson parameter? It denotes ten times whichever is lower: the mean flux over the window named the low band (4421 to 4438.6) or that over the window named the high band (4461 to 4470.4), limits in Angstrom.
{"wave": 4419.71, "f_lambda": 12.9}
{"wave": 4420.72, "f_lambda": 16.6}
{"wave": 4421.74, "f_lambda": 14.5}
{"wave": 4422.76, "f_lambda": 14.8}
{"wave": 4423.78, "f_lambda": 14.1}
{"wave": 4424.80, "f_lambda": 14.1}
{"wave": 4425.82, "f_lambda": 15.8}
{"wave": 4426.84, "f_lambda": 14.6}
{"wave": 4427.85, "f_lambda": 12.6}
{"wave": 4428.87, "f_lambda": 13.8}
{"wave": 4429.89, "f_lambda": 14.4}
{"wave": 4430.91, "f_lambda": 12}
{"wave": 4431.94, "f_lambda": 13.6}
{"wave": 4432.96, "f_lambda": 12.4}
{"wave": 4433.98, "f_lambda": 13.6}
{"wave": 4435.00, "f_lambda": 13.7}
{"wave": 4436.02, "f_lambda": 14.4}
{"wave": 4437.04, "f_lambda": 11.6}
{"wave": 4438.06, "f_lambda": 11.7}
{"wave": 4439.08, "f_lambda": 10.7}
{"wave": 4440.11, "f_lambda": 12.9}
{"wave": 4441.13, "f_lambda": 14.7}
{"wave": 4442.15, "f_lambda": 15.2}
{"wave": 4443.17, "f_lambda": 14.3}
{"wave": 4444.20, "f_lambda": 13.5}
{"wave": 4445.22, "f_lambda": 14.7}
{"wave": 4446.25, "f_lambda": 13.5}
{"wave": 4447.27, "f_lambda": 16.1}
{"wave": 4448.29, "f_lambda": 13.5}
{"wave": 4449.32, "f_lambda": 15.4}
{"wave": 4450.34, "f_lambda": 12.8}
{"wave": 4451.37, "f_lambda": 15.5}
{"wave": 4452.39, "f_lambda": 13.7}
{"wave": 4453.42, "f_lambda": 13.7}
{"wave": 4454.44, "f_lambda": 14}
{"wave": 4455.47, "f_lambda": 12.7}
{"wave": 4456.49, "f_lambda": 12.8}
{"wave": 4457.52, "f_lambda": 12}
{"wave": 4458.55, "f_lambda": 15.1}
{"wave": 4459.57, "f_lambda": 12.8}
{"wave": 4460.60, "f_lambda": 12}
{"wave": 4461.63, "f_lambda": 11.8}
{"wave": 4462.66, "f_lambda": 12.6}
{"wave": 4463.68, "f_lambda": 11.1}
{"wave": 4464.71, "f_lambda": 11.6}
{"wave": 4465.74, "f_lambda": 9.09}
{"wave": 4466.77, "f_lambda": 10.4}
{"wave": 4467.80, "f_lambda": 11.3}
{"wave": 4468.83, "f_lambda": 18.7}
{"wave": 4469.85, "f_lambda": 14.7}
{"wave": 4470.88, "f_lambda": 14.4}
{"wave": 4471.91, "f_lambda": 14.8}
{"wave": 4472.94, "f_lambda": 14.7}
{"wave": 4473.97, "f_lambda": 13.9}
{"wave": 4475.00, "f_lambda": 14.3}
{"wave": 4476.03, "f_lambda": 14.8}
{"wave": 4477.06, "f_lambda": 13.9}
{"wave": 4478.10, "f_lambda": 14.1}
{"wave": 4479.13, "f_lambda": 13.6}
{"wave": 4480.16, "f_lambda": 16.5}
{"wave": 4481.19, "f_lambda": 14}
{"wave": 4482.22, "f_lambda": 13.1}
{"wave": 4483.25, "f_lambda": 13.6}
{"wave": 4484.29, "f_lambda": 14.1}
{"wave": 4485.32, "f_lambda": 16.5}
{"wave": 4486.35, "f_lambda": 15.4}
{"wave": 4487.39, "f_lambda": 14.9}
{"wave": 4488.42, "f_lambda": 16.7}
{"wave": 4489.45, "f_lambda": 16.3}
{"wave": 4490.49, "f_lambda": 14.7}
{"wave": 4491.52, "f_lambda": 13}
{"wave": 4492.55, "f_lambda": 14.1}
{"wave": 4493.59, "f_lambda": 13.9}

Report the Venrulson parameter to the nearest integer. 124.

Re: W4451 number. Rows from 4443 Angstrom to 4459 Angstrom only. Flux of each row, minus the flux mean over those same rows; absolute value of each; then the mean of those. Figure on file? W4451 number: 0.93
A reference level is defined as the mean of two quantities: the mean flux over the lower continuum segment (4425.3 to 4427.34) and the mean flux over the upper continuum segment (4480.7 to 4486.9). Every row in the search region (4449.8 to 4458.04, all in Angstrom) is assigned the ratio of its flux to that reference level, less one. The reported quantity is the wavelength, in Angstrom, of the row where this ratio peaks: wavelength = 4451.37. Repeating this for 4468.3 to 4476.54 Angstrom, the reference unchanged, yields 4468.83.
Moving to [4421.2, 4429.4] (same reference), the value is 4425.82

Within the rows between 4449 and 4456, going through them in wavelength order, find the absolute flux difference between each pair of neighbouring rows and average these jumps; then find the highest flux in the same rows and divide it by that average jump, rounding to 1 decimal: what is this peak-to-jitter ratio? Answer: 10.7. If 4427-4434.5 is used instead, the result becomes 10.5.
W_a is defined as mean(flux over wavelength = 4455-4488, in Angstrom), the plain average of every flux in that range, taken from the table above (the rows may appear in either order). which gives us 13.6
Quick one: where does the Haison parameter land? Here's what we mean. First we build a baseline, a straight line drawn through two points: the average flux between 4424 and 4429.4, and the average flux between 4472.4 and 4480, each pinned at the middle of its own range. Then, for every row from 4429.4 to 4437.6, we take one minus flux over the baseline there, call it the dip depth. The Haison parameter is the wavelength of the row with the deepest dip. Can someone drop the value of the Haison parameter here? 4437.04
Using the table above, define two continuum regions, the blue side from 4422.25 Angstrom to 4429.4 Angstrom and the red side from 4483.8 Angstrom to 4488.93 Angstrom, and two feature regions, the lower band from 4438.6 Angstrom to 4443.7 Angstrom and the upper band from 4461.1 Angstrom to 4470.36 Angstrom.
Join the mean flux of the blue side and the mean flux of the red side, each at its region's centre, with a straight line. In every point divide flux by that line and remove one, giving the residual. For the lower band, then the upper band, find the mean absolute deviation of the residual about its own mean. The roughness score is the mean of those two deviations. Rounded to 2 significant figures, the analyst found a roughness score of 0.11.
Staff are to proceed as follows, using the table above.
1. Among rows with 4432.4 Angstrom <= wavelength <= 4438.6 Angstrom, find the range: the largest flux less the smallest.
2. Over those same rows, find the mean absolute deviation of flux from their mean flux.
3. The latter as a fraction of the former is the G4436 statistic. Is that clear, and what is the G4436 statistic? 0.36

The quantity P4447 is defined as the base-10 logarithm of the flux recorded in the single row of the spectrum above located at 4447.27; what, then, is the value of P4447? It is 1.21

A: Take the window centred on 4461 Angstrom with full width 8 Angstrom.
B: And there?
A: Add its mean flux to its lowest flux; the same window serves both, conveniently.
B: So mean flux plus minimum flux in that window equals 23.5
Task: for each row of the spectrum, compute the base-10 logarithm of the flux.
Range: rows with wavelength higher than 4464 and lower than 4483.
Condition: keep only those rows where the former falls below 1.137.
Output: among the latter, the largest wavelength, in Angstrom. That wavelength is 4482.22 Angstrom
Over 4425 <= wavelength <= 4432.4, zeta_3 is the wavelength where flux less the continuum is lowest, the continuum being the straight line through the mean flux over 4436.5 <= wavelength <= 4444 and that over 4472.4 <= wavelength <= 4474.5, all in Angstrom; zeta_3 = 4430.91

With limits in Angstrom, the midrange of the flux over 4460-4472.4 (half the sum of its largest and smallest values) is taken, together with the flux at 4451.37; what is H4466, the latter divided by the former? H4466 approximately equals 1.12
